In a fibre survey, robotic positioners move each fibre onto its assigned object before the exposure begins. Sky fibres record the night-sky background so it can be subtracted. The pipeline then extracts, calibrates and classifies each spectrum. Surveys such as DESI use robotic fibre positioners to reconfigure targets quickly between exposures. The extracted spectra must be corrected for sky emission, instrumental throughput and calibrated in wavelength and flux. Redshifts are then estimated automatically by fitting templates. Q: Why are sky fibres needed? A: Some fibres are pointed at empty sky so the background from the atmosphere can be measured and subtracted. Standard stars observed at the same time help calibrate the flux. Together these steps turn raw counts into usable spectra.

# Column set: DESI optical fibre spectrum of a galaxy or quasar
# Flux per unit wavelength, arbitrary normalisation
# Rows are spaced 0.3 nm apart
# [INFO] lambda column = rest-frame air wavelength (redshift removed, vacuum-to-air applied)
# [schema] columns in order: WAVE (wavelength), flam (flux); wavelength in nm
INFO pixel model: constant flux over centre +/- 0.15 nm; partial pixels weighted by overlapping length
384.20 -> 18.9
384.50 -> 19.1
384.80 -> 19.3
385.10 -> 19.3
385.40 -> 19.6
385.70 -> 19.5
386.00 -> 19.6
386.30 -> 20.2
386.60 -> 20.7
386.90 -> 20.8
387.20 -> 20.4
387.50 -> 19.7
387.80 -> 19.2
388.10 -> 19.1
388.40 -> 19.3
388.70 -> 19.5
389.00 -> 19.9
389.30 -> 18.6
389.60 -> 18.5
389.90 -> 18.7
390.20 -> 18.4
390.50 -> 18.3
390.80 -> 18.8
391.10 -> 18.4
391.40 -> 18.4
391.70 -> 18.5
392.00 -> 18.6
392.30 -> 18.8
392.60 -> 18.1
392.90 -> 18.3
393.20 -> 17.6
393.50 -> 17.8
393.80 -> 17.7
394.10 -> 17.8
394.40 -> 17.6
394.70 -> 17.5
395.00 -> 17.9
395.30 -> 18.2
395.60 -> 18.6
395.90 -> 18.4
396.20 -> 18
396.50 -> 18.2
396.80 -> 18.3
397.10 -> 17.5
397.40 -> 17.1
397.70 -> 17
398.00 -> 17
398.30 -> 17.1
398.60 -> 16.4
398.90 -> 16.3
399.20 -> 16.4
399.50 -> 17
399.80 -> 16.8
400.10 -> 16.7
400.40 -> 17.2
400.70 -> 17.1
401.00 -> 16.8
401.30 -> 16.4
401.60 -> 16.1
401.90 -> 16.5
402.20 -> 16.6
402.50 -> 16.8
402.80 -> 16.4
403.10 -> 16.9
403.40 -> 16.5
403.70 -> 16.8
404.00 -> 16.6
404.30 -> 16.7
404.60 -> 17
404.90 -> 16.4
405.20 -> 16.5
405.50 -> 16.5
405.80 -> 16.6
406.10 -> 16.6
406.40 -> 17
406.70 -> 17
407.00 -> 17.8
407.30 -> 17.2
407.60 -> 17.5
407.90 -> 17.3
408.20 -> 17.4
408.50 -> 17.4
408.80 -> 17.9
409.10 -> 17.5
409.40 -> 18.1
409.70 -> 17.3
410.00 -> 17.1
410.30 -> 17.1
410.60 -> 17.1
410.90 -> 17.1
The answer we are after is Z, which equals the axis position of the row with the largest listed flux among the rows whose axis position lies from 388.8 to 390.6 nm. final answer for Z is 389.00 nm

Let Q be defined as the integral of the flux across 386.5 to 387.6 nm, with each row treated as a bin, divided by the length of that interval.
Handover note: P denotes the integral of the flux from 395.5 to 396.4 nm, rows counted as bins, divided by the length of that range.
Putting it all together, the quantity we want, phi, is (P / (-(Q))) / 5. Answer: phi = -0.18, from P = 18.3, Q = 20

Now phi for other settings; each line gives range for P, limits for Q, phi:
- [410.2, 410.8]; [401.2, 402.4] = -0.21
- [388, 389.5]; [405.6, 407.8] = -0.23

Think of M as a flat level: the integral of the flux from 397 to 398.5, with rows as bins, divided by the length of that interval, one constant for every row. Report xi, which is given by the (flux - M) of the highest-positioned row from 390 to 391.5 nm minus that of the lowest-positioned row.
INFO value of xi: 0.00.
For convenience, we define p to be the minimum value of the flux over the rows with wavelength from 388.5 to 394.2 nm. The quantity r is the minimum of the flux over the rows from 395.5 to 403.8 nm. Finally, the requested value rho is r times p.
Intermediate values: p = 17.6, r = 16.1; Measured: 283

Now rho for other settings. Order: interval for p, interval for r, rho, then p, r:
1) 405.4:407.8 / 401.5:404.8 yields 266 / 16.5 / 16.1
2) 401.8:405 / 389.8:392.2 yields 300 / 16.4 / 18.3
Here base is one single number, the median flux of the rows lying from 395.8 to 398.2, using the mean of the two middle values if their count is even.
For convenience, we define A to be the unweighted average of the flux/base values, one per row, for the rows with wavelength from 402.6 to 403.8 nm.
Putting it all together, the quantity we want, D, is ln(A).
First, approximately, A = 0.94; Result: -0.064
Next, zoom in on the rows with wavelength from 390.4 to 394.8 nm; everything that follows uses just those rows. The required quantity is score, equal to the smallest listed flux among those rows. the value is 17.5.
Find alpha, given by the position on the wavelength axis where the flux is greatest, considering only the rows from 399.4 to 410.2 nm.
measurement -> 409.40 nm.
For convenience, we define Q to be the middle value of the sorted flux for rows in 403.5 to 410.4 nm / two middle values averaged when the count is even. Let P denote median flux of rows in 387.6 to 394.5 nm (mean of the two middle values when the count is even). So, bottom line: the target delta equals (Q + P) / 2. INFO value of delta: 17.8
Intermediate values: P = 18.5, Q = 17.1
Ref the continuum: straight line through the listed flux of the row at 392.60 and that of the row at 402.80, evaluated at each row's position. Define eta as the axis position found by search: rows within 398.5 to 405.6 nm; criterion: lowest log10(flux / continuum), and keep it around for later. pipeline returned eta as 398.90 nm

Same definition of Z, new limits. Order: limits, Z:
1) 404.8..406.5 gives 406.40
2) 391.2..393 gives 392.30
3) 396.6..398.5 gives 396.80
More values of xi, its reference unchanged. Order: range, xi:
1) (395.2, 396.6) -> 0.00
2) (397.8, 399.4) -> -0.60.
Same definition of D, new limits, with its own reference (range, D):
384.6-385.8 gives 0.090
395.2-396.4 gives 0.031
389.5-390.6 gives 0.040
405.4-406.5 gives -0.062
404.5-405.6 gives -0.067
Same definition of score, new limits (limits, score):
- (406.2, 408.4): 17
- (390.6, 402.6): 16.1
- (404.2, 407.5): 16.4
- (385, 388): 19.2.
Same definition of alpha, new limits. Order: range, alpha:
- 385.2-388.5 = 386.90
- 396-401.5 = 396.80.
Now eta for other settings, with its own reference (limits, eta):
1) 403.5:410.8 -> 404.90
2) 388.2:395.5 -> 393.20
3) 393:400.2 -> 398.90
